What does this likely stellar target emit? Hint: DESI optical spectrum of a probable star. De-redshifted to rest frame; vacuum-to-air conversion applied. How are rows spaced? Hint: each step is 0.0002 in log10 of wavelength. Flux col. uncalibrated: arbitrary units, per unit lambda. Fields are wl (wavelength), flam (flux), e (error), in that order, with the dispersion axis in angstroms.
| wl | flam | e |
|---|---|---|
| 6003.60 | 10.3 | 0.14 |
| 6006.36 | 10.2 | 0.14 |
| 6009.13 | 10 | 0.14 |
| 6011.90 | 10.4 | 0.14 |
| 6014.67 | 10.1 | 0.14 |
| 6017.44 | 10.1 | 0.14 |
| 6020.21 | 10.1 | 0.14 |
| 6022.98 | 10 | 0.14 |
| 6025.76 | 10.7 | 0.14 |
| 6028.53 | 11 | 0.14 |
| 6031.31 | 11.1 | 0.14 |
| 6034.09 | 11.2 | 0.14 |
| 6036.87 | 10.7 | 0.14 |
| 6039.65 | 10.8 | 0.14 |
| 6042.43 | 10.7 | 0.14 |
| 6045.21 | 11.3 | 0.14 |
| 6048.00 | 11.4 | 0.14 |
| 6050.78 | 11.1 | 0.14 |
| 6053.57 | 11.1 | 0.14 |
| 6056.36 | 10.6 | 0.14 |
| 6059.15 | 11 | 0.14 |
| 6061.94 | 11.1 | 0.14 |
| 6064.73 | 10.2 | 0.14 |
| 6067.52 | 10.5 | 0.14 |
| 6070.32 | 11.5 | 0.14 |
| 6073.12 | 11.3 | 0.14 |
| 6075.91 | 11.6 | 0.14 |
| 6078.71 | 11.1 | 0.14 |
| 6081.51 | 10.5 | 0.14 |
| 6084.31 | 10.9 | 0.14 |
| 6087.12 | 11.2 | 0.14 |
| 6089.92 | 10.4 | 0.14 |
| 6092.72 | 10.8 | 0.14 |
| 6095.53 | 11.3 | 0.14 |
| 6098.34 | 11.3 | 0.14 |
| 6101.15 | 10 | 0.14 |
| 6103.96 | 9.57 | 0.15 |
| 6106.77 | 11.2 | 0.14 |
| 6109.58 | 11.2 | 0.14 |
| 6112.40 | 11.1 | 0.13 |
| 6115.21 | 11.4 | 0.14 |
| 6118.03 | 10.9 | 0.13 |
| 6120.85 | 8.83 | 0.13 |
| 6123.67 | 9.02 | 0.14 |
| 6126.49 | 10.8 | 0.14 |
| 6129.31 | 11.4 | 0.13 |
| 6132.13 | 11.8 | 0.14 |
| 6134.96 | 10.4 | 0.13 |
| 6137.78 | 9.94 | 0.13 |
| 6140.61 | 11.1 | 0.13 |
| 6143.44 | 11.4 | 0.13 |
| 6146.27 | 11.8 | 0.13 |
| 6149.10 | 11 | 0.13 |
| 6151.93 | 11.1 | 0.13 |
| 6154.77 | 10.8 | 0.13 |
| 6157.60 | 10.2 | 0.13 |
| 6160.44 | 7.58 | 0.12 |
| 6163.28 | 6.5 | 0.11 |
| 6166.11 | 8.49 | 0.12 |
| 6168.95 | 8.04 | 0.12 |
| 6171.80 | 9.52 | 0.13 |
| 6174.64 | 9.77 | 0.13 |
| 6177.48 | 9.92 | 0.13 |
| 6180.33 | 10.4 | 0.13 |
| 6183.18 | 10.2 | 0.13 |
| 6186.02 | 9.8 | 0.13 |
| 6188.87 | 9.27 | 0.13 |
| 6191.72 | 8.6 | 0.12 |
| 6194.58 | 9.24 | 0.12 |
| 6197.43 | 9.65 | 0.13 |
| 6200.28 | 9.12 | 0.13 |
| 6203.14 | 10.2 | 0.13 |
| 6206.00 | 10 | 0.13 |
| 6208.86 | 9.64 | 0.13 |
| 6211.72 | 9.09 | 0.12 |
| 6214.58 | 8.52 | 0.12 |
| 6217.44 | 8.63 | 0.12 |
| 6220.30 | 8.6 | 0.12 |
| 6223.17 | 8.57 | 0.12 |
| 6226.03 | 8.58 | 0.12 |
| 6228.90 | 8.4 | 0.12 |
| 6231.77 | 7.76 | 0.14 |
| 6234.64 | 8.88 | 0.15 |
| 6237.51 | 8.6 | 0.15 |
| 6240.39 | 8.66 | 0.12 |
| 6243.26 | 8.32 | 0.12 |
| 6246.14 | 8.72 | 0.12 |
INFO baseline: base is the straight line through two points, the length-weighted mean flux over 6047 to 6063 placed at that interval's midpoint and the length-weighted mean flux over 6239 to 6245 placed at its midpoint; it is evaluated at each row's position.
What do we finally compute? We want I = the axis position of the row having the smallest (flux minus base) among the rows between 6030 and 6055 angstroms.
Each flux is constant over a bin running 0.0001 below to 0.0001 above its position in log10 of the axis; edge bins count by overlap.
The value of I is 6036.87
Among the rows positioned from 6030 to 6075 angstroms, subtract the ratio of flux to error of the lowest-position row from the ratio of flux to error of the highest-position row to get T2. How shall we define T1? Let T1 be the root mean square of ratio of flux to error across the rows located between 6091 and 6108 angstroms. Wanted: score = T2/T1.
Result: 0.019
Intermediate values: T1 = 75.9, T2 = 1.4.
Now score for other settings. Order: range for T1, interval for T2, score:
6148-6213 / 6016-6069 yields 0.038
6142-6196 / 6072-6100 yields 0.000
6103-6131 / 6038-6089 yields 0.037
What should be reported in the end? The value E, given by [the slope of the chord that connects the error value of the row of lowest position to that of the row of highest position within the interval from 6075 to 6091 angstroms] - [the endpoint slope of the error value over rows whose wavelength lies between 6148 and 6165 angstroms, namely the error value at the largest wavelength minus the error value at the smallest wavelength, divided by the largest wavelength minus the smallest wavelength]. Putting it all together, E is 0.0014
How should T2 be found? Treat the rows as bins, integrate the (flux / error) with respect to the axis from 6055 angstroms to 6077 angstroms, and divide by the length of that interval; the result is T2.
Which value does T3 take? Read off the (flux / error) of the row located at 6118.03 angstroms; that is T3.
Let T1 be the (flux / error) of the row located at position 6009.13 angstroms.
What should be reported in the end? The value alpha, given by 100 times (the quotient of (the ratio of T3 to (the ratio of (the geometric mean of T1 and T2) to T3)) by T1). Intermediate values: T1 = 71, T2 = 78.4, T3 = 84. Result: 132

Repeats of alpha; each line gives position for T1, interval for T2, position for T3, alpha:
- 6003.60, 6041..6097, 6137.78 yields 105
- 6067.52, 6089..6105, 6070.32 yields 120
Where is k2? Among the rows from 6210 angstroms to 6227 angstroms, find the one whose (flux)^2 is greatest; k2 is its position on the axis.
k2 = 6211.72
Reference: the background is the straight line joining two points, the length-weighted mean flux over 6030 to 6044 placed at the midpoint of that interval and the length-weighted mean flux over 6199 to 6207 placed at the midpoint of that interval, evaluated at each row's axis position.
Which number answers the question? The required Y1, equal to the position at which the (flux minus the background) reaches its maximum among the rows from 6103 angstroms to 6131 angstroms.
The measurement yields 6129.31 angstroms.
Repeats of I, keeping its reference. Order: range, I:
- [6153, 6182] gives 6163.28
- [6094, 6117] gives 6103.96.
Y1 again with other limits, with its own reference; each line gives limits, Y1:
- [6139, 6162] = 6146.27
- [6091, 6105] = 6098.34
